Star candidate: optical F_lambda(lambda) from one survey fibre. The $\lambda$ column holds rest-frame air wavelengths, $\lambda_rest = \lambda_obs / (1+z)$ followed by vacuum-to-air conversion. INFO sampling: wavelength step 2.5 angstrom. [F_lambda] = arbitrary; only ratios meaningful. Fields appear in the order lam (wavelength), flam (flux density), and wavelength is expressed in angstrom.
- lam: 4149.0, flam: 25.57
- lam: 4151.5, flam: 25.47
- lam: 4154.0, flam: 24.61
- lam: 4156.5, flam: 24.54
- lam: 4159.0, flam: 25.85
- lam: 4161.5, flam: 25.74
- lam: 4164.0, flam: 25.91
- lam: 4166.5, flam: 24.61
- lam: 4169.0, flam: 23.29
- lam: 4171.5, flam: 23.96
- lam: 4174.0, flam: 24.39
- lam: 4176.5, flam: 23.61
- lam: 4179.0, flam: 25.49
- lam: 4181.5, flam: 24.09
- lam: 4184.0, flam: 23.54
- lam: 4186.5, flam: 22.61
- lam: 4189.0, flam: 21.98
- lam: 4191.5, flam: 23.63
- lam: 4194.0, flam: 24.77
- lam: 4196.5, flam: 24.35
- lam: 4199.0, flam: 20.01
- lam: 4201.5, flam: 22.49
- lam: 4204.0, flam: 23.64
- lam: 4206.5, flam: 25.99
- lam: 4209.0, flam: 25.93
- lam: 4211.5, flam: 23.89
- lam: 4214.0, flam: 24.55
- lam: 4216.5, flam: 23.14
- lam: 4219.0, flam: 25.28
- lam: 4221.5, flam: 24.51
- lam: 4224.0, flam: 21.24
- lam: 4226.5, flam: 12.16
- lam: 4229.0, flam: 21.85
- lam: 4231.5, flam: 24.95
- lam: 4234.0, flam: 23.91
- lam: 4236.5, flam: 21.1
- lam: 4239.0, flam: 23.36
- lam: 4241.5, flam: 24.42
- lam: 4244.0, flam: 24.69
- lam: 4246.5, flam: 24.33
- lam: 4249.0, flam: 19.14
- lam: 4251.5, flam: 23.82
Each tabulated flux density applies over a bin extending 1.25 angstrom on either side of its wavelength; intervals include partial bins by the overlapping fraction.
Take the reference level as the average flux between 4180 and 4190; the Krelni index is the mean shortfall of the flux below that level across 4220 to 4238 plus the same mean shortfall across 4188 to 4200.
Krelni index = 1.8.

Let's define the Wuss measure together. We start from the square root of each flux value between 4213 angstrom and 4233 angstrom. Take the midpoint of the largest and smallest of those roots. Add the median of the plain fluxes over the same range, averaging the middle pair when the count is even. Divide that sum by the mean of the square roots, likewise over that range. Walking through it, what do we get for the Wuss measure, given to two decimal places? 5.99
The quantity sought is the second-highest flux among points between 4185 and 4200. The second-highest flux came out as 24.35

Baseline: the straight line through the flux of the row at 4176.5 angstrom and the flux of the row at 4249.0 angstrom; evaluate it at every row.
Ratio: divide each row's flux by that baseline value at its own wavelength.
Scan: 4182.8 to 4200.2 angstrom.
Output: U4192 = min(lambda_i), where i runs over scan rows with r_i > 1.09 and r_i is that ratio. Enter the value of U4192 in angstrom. 4194.0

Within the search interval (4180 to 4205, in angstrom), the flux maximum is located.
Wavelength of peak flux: 4194.0 angstrom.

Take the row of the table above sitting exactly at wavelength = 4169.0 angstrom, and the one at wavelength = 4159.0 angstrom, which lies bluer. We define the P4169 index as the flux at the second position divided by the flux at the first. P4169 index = 1.11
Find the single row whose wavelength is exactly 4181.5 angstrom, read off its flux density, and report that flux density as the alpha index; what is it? 24.09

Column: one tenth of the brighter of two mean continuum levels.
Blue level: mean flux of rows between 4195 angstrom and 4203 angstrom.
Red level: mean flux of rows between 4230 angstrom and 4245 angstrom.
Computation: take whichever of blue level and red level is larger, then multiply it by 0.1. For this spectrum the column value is 2.37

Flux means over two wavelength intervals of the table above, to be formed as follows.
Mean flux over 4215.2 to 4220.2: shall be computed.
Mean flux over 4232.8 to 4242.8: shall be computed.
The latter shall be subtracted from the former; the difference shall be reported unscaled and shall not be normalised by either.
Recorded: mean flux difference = 1.0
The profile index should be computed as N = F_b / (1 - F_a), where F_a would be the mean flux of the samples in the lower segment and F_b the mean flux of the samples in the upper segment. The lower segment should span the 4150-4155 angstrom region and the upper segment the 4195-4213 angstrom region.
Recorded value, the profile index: -0.99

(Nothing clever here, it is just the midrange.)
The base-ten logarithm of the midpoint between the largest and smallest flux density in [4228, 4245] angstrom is 1.36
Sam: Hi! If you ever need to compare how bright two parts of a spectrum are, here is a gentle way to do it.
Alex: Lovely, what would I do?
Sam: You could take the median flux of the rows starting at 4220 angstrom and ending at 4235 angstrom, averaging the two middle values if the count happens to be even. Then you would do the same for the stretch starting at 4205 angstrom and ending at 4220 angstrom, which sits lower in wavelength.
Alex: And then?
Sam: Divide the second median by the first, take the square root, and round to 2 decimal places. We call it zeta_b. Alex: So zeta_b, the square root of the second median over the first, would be 1.04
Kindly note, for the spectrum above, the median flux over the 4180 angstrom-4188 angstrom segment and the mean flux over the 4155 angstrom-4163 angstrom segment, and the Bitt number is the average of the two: 24.5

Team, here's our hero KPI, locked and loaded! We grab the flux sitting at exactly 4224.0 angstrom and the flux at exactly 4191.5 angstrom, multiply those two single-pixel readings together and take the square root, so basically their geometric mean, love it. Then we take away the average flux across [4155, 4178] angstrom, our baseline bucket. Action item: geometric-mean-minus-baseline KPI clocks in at -2.3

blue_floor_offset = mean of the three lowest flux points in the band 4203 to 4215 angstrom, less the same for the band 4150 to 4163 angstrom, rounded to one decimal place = -0.8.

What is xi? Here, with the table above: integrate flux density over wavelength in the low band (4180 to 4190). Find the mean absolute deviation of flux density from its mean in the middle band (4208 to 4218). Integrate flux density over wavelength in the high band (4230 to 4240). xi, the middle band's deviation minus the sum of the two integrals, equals -463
